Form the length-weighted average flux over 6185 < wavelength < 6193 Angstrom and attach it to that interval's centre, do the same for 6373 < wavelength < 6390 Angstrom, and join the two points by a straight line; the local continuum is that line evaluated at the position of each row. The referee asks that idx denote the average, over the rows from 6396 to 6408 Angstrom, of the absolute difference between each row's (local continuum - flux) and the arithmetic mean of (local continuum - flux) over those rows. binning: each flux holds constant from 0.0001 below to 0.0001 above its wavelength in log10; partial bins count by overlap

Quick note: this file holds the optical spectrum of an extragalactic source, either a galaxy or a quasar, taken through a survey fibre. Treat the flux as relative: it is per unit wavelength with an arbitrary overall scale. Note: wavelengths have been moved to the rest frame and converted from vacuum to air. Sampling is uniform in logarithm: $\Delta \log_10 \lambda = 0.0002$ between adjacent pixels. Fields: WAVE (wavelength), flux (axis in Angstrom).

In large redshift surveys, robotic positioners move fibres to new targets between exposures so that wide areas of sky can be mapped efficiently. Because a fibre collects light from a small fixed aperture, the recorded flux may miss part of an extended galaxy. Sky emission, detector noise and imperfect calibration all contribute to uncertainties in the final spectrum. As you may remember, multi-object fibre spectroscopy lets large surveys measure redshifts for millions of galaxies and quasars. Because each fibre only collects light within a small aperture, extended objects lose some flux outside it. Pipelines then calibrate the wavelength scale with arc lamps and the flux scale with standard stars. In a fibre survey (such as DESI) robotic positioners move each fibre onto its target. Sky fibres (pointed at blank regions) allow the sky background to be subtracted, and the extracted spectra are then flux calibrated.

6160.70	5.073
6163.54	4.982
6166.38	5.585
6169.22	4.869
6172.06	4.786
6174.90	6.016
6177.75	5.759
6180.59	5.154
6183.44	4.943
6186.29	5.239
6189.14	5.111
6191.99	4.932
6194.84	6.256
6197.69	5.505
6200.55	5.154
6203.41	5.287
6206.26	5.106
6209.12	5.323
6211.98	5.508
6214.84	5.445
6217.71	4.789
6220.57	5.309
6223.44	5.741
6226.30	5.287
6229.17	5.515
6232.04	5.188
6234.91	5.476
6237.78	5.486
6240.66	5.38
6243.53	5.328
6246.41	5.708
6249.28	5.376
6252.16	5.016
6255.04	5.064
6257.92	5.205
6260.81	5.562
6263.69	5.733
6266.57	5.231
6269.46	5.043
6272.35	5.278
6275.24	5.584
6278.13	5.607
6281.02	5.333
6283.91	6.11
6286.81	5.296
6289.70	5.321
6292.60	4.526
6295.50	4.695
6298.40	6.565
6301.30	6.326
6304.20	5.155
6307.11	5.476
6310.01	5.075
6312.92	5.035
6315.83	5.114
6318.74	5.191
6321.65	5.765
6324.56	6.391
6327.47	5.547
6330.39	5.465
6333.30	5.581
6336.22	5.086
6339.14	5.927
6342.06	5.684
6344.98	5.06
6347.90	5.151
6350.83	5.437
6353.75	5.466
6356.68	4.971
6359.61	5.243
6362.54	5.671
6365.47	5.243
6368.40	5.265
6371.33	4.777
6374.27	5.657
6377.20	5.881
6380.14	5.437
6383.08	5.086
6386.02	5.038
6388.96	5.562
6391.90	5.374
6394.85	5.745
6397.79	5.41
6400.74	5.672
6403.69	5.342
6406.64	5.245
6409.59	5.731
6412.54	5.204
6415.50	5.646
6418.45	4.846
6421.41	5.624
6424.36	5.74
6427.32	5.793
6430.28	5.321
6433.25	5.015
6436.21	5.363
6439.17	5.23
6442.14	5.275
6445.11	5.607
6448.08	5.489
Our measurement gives 0.13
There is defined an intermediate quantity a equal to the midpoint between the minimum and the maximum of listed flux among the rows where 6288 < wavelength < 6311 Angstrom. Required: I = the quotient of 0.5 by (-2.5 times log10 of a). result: -0.269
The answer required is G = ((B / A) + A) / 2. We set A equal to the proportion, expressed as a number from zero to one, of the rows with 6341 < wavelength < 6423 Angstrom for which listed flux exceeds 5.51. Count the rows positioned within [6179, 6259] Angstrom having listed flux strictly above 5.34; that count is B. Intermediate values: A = 0.36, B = 11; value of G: 16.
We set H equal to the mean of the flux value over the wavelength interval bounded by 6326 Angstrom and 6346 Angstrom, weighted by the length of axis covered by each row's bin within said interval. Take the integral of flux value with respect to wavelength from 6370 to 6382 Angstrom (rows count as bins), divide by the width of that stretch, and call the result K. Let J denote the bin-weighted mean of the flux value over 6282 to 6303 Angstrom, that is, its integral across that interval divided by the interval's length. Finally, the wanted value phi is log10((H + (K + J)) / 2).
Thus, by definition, 0.915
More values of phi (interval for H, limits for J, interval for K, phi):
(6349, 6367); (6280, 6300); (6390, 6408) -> 0.909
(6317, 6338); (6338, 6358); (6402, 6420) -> 0.911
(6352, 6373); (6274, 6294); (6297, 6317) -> 0.908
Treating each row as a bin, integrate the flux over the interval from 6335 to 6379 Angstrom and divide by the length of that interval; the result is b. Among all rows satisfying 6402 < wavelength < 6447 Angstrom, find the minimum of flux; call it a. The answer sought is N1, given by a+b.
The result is 10.2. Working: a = 4.846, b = 5.37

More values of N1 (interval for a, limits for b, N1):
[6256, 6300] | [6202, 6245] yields 9.9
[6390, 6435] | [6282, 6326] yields 10.3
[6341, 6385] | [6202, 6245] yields 10.1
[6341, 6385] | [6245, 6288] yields 10.2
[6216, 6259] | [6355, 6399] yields 10.1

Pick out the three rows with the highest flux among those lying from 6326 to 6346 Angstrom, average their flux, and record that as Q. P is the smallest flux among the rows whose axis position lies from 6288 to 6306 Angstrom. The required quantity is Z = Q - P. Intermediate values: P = 4.526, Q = 5.73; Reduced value 1.2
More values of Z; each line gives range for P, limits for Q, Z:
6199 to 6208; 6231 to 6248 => 0.5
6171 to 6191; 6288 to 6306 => 1.3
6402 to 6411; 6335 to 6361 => 0.4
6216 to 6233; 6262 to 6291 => 1.0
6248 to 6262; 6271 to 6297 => 0.8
